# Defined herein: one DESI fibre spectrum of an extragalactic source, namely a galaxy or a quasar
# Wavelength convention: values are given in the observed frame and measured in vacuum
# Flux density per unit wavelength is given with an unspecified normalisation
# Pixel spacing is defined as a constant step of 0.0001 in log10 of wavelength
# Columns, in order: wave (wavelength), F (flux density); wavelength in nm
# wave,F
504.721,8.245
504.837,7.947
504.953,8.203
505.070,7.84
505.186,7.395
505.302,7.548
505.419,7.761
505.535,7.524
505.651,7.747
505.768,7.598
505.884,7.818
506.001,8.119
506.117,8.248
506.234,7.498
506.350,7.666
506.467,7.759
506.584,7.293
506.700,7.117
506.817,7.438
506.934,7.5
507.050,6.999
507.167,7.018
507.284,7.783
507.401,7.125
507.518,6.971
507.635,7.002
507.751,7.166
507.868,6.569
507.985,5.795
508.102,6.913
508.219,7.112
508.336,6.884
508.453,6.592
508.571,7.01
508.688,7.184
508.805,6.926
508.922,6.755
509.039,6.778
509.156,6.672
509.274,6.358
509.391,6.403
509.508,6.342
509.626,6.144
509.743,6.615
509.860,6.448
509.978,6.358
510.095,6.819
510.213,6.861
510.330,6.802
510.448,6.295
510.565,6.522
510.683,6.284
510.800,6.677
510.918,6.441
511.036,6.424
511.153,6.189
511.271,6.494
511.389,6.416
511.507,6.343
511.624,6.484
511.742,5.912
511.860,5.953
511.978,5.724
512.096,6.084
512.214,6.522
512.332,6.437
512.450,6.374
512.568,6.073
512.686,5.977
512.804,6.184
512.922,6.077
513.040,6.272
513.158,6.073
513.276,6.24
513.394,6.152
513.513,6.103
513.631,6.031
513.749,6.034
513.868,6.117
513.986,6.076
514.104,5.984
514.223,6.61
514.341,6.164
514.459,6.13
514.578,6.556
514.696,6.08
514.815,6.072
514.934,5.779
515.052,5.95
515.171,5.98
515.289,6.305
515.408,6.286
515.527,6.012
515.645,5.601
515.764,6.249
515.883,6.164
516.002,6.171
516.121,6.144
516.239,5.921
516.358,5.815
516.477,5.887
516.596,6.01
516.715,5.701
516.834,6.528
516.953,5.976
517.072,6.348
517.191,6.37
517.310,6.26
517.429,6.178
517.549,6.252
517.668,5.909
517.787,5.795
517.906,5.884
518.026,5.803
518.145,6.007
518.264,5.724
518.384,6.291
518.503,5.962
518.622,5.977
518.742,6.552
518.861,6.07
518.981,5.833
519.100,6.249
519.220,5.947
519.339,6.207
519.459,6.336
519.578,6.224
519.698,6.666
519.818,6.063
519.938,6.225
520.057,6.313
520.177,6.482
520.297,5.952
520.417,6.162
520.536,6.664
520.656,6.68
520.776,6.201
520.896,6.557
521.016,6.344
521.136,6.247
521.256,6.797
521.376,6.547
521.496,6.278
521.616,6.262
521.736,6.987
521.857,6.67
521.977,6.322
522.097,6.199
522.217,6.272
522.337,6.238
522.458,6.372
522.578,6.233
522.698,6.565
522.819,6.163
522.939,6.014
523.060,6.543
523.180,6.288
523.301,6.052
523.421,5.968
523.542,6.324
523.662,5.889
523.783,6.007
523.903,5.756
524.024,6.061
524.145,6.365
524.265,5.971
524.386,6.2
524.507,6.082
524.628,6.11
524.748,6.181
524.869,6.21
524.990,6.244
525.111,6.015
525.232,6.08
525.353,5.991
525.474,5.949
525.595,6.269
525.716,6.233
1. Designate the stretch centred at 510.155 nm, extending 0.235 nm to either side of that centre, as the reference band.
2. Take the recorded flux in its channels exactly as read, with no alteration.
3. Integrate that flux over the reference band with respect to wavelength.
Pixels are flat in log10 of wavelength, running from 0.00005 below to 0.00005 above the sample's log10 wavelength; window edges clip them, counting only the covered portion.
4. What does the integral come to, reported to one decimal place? 3.2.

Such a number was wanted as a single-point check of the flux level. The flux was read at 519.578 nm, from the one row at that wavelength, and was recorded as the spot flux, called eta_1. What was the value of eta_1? 6.224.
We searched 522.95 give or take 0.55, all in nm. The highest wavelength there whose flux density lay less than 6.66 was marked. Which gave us 523.421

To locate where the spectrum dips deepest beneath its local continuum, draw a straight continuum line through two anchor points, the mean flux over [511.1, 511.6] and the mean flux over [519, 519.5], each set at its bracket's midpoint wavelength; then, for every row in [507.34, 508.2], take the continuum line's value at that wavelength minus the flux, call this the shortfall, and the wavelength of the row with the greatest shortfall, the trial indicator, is 507.985 nm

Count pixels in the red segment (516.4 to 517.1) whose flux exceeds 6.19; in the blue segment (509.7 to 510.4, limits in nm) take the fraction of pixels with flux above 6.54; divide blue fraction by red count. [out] 0.33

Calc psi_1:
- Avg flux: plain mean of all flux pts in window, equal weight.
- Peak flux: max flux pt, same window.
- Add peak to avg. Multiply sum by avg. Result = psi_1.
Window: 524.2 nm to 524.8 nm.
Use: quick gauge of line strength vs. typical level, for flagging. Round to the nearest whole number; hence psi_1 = 75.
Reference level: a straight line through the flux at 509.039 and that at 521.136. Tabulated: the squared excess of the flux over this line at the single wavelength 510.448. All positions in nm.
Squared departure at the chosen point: 0.18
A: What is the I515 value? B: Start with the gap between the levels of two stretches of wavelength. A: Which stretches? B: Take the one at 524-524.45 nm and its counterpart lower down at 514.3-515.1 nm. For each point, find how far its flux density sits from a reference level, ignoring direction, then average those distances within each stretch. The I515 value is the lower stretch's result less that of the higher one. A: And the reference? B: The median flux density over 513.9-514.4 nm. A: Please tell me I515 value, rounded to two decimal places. 0.02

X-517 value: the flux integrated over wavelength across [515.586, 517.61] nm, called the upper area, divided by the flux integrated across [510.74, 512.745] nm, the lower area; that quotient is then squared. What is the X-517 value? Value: 0.96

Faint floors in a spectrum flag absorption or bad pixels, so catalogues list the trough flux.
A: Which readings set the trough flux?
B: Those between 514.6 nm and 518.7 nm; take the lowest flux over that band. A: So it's 5.601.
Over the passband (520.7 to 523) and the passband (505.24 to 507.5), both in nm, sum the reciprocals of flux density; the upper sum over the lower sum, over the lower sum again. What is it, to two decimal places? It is 0.47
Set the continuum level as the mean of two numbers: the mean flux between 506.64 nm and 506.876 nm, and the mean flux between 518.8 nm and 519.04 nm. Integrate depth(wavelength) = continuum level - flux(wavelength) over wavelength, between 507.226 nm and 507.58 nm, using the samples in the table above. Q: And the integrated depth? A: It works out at -0.24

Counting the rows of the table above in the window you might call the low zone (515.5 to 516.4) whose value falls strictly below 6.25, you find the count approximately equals 8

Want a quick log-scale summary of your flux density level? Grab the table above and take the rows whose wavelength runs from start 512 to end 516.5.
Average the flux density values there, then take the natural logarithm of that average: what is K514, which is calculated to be 1.81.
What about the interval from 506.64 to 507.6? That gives 1.98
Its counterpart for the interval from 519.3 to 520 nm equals 1.84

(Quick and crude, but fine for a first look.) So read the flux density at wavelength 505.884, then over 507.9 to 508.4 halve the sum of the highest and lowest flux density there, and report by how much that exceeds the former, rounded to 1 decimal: -1.4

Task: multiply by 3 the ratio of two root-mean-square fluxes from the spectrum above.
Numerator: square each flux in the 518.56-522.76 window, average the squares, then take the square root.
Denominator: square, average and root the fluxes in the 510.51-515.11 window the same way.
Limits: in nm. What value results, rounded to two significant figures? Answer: 3.1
